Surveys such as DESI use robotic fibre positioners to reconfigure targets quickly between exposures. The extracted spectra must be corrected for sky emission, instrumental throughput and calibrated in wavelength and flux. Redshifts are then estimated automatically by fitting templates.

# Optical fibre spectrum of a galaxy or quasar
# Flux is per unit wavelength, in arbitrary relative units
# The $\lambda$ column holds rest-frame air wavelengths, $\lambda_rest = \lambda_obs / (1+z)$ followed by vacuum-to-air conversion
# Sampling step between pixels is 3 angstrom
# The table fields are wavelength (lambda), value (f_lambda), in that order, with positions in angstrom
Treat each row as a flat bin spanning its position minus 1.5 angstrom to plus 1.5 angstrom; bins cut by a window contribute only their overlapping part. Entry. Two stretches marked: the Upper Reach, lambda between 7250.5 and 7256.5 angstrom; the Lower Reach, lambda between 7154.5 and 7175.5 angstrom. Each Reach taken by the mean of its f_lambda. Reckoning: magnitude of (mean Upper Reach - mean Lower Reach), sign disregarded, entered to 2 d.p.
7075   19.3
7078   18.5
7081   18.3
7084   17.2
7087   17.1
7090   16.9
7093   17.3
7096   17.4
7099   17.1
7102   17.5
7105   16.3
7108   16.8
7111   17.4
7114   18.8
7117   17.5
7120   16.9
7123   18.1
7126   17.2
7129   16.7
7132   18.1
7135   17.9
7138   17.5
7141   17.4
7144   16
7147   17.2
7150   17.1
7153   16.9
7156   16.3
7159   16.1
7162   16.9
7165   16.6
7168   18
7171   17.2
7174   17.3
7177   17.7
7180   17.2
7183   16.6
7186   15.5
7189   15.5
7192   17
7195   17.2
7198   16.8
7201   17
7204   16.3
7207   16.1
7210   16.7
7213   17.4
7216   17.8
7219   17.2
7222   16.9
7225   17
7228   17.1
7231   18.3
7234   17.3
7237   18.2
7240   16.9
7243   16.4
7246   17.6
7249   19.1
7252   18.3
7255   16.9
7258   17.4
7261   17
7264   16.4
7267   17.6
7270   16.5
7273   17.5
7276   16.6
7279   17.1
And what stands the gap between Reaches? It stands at 0.69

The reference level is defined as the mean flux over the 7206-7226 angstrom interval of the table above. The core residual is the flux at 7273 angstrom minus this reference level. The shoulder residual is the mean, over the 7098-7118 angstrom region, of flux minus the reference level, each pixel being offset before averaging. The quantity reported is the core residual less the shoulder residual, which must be 0.2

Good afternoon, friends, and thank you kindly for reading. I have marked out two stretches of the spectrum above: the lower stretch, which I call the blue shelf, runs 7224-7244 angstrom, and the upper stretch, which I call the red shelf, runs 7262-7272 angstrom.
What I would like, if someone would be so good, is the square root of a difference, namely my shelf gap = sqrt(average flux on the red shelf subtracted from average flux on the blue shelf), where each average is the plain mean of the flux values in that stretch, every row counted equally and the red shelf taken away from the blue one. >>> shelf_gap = 0.69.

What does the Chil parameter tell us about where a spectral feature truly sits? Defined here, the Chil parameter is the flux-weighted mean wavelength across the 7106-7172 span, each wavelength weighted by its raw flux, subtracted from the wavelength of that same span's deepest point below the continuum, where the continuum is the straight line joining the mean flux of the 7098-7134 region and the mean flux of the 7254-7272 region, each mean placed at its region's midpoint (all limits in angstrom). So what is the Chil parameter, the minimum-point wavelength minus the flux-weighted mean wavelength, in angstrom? 4.8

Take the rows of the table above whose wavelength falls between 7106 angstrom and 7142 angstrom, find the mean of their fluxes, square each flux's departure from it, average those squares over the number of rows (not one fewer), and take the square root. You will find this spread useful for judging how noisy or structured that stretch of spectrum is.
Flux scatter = 0.59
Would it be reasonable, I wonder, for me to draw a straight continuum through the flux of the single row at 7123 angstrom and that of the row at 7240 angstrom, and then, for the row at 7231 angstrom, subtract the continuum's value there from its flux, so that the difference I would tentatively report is 1.3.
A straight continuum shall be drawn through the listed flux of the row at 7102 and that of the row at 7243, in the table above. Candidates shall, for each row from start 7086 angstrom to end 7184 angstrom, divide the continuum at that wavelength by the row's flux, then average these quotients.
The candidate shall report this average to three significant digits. 1.00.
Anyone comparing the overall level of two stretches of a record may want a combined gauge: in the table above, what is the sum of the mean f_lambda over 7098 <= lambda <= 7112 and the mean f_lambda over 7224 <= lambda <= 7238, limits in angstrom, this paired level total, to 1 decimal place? 34.6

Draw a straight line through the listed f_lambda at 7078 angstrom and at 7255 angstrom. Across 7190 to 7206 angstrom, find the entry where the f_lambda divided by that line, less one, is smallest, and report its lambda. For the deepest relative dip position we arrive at 7204 angstrom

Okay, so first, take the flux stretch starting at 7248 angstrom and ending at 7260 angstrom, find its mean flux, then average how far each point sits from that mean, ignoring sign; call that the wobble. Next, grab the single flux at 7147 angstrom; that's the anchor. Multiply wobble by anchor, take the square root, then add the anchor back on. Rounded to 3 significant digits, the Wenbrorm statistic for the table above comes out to 20.9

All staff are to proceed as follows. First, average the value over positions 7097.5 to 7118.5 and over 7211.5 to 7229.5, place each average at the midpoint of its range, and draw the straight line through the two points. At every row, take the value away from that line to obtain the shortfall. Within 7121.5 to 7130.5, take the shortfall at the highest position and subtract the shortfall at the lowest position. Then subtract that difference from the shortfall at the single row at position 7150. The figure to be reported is -1.2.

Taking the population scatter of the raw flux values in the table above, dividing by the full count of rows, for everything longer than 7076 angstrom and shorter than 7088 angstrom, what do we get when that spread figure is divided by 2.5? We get 0.25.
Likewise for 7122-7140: 0.20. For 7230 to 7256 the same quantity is 0.33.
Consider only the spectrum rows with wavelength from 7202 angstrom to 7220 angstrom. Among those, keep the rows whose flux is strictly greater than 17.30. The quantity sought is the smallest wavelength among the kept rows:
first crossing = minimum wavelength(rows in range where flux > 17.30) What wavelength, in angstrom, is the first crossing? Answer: 7213 angstrom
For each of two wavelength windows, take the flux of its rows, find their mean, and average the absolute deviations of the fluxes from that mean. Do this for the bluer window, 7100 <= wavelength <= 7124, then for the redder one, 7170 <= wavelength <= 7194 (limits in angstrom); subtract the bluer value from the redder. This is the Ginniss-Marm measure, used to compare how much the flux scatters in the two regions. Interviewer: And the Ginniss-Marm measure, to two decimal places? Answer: 0.10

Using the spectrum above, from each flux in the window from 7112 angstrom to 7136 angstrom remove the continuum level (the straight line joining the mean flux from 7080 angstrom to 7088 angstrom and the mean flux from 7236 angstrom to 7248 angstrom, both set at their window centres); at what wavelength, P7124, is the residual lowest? 7129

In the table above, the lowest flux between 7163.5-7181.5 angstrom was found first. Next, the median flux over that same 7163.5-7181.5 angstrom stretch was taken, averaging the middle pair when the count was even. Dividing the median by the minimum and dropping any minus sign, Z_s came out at 1.04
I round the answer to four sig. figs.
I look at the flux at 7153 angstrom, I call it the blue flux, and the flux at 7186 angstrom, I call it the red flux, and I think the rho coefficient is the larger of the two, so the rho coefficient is 16.90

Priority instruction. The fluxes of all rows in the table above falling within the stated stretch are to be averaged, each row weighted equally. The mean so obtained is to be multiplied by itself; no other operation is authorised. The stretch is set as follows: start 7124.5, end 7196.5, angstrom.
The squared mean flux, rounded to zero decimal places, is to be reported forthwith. 288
